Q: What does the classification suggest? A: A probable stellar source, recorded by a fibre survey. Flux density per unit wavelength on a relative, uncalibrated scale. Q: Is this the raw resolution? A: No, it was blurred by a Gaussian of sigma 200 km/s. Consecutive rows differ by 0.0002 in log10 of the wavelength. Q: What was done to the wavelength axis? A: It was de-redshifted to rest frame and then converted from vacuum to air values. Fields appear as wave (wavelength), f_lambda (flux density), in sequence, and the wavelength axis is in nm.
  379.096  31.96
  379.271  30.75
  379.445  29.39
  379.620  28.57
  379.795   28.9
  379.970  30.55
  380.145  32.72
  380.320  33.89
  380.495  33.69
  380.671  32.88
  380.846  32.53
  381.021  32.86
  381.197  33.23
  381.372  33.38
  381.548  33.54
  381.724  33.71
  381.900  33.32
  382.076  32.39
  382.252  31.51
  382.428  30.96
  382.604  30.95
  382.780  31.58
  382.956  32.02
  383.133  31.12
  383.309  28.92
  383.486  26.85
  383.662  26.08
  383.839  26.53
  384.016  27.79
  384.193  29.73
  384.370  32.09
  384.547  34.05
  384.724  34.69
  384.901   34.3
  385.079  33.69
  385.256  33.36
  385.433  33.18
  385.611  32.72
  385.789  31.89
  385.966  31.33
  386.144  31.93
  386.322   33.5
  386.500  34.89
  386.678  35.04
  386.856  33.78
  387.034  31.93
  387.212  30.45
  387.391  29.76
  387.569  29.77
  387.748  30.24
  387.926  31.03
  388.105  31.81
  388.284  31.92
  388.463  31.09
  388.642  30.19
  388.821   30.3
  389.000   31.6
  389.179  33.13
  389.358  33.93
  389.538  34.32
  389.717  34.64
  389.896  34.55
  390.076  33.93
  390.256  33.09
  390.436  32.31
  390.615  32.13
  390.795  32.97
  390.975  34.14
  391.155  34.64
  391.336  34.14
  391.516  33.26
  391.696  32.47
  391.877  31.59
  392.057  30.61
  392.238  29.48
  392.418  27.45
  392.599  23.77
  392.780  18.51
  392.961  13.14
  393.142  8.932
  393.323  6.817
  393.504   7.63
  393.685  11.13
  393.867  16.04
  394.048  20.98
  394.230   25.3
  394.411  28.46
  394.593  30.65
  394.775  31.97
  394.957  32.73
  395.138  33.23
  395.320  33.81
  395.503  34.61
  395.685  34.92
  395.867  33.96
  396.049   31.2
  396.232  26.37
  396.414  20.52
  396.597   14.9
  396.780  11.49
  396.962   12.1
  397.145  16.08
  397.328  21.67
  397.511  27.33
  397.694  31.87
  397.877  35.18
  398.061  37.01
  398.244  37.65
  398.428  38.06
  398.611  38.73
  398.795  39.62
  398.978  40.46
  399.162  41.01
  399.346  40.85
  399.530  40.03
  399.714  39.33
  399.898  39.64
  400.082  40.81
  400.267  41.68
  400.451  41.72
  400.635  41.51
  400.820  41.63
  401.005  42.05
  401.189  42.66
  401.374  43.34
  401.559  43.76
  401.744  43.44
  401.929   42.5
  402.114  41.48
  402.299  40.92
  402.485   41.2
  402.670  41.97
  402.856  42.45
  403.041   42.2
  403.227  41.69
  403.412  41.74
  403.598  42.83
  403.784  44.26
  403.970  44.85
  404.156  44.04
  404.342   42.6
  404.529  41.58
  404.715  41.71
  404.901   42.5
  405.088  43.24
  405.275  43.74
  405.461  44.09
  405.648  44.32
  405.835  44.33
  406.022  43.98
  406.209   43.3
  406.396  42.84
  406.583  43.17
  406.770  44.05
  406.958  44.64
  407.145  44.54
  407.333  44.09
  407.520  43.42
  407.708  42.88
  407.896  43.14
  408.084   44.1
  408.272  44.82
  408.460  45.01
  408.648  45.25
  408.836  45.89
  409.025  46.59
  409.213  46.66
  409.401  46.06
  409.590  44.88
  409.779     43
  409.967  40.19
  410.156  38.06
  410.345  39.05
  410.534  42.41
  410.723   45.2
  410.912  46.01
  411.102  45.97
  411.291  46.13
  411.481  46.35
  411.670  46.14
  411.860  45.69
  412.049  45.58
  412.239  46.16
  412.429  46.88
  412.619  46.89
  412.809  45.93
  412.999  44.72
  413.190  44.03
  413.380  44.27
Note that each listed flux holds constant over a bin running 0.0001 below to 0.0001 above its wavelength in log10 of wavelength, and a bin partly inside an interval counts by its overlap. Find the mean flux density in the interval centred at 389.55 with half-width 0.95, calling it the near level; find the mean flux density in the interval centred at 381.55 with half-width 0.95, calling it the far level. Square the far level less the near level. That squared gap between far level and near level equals 0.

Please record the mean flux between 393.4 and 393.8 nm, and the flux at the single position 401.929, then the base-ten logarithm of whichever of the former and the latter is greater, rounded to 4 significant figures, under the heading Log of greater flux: 1.628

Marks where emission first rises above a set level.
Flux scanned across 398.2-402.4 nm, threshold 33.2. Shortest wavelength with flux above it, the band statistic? 398.244 nm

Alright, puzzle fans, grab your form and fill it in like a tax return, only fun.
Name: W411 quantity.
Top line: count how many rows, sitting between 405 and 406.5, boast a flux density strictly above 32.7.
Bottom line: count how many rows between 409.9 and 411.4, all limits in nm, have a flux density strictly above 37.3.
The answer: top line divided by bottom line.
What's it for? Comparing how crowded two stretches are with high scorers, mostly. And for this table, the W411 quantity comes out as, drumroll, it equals 1.00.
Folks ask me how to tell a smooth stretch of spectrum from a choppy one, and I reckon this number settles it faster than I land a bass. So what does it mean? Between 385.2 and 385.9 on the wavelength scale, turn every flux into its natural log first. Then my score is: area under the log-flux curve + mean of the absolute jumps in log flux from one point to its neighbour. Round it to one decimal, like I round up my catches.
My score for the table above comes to 2.5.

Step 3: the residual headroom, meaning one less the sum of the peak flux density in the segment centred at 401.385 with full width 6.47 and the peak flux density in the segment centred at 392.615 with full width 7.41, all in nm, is -78.8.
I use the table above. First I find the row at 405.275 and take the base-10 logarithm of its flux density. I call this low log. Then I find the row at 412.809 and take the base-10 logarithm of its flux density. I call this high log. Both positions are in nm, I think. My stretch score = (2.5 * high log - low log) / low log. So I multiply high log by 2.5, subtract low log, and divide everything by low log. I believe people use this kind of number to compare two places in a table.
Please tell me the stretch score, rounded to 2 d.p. 1.53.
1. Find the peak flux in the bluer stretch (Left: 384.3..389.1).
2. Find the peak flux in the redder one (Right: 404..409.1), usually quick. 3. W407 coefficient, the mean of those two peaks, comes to 40.8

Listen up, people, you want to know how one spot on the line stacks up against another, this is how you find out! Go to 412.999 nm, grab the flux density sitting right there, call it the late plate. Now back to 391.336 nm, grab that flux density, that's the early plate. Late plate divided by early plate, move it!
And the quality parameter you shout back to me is 1.3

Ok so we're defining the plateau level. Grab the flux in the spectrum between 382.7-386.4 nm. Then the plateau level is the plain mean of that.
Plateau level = 31.3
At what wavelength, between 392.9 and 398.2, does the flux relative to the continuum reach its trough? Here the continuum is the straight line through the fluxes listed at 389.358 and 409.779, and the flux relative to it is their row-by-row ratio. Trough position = 393.323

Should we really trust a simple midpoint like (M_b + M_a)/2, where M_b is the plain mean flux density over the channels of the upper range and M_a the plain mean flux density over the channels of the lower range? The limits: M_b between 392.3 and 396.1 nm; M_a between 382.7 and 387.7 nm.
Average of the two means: 27.8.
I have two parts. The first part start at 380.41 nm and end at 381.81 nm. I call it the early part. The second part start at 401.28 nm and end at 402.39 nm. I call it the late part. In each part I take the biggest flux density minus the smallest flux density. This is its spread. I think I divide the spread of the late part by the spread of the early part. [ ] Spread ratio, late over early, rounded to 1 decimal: 2.4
